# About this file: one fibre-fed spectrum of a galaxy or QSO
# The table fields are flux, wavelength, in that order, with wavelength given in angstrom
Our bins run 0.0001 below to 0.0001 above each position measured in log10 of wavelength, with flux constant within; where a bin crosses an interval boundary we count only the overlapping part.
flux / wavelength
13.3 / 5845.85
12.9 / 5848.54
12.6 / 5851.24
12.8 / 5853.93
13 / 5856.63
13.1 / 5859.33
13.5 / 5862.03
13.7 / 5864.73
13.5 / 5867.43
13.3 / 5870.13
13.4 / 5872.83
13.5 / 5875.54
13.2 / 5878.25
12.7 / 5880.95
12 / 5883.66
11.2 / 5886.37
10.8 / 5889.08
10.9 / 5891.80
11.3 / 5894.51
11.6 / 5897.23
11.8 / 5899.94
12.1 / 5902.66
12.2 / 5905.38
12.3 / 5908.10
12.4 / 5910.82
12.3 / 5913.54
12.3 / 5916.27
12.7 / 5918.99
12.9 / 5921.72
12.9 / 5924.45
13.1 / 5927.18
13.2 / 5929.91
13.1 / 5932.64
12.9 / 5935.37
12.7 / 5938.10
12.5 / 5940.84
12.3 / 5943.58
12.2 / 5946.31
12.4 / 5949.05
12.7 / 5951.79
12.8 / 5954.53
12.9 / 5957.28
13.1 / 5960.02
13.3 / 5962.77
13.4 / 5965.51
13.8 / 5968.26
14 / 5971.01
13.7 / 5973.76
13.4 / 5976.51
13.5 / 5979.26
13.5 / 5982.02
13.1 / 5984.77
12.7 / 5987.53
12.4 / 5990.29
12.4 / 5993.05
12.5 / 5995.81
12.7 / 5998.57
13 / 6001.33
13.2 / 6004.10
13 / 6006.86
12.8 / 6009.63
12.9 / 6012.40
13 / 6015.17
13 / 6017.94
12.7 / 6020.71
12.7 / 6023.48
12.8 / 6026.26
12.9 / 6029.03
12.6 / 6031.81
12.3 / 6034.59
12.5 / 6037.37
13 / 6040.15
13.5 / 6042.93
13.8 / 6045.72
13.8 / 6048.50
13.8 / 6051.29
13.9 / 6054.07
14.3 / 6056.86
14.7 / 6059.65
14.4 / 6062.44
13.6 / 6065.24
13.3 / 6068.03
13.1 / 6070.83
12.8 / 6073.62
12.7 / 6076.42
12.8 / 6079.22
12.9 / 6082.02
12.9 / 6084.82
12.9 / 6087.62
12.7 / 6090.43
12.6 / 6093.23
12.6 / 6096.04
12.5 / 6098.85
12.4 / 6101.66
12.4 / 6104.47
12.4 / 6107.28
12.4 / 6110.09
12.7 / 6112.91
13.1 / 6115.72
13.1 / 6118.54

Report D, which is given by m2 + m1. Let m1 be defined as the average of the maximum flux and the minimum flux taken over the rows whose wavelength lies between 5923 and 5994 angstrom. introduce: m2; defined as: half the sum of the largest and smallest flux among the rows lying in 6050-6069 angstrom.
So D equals 27.1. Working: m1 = 13.1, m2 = 14.0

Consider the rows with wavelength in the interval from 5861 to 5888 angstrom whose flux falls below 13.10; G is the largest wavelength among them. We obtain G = 5886.37 angstrom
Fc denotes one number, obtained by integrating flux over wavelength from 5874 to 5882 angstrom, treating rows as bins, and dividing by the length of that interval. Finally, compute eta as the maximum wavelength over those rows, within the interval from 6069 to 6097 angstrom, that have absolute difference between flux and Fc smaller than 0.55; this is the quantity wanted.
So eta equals 6090.43 angstrom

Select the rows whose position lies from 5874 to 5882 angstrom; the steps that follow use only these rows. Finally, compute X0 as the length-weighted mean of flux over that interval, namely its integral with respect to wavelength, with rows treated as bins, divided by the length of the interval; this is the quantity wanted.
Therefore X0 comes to 13.2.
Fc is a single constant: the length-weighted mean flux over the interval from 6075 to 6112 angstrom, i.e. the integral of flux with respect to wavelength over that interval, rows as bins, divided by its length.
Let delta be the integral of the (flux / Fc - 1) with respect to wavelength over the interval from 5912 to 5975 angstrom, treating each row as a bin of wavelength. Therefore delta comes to 1.4 angstrom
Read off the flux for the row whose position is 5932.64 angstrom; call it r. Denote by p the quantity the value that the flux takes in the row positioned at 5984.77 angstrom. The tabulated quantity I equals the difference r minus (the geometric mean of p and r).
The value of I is 0.00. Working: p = 13.1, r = 13.1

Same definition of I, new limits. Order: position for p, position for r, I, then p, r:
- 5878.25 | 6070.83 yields -0.05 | 13.2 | 13.1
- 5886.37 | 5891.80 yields -0.15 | 11.2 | 10.9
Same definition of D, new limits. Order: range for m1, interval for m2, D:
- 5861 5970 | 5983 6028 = 25.1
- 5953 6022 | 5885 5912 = 24.8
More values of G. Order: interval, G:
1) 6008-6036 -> 6034.59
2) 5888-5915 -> 5913.54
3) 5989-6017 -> 6015.17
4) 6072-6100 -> 6098.85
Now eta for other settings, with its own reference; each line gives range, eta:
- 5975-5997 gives 5987.53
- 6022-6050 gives 6042.93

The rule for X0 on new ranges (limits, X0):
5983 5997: 12.6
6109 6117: 12.7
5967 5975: 13.8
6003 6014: 13.0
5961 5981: 13.6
